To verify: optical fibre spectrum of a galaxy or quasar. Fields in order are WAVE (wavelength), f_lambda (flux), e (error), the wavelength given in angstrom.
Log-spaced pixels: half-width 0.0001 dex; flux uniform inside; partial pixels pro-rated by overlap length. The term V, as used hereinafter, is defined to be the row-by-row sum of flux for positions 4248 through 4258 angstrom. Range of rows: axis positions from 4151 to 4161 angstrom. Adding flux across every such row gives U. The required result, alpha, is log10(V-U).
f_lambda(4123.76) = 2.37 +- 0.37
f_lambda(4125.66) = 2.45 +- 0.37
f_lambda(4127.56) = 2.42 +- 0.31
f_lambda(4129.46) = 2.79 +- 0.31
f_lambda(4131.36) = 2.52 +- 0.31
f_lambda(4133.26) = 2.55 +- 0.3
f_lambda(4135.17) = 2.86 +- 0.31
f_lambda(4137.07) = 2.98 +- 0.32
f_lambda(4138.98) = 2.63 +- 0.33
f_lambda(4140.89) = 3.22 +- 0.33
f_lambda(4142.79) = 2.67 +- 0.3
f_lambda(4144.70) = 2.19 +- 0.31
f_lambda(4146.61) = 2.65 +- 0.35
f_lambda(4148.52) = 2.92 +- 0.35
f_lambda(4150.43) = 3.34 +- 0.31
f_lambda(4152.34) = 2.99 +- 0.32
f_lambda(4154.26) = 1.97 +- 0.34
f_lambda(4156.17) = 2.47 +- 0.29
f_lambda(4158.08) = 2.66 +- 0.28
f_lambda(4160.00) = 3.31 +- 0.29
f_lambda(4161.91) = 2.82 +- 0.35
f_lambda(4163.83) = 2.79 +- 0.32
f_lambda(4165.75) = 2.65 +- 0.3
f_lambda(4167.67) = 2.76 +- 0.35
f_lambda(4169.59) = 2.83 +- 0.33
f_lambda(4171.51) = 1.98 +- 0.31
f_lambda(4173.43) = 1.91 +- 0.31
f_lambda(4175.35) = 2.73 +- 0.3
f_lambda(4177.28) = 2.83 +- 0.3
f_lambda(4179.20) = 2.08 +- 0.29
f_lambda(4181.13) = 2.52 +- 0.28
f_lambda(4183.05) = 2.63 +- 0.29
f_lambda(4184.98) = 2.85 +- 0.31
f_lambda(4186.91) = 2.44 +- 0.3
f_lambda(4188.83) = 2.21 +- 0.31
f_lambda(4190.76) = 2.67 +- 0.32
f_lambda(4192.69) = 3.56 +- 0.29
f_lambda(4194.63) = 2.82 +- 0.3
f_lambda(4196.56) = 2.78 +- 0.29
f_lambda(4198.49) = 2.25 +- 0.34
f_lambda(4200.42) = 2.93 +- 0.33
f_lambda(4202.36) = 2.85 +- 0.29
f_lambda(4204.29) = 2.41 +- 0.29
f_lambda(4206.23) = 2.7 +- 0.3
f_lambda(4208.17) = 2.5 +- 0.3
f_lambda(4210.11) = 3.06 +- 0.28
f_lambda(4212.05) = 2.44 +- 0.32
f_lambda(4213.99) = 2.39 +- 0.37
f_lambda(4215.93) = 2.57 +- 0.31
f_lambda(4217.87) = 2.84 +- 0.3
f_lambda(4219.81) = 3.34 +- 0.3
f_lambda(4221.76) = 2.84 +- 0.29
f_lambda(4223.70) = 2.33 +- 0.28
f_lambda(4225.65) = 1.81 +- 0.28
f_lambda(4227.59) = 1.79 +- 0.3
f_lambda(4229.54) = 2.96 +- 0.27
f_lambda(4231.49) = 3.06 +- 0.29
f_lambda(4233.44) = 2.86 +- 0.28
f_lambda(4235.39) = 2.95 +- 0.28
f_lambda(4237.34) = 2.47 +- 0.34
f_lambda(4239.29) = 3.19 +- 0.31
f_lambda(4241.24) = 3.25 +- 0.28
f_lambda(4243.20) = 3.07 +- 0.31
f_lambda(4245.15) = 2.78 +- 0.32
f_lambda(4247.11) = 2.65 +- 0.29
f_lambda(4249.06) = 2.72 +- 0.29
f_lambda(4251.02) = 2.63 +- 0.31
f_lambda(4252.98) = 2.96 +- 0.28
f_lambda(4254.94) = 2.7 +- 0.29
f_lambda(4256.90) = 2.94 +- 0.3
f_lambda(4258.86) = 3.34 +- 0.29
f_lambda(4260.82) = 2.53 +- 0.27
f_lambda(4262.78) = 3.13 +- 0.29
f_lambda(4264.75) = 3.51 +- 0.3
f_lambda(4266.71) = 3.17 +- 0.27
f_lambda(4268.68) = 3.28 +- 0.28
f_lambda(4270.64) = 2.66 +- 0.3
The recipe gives -0.3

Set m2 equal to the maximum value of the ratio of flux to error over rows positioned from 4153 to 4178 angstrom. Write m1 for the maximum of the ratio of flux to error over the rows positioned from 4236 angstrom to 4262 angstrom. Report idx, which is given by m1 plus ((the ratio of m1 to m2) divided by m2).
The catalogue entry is 11.7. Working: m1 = 11.6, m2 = 11.4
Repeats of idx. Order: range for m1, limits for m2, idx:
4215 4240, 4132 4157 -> 11.2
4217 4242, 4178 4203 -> 11.7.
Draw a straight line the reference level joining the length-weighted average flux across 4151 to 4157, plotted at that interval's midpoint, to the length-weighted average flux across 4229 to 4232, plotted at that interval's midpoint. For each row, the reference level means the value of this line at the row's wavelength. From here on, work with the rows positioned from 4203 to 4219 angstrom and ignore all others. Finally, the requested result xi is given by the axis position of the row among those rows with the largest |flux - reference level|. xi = 4213.99 angstrom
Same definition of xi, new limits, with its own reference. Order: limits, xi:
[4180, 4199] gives 4192.69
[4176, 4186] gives 4179.20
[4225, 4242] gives 4227.59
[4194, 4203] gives 4198.49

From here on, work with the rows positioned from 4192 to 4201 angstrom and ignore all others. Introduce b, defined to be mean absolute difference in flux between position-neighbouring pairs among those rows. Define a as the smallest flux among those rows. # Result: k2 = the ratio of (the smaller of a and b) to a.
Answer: 0.22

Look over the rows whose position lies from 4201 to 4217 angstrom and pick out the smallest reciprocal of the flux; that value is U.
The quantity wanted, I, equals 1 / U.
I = 3.06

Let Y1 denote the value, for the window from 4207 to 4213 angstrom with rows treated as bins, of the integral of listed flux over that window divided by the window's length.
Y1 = 2.67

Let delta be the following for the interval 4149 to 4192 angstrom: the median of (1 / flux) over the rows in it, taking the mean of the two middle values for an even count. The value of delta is 0.375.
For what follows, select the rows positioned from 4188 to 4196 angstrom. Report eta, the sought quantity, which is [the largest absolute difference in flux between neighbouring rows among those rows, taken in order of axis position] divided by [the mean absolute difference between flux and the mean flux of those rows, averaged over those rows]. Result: 2.4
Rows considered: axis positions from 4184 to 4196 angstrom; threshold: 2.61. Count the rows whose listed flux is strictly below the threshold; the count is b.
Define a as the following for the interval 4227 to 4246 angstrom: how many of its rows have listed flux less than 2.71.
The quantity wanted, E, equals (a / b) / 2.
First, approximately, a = 2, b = 2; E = 0.5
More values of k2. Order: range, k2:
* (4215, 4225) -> 0.19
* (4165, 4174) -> 0.14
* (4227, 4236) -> 0.22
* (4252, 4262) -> 0.17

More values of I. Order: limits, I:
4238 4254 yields 3.25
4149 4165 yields 3.34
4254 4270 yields 3.51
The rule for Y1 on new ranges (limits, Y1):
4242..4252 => 2.78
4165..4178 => 2.52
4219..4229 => 2.43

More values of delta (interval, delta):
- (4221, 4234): 0.352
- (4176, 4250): 0.364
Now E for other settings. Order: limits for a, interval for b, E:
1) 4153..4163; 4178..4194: 0.4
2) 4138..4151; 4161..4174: 1.0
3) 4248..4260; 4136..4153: 1.0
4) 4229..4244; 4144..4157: 0.2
